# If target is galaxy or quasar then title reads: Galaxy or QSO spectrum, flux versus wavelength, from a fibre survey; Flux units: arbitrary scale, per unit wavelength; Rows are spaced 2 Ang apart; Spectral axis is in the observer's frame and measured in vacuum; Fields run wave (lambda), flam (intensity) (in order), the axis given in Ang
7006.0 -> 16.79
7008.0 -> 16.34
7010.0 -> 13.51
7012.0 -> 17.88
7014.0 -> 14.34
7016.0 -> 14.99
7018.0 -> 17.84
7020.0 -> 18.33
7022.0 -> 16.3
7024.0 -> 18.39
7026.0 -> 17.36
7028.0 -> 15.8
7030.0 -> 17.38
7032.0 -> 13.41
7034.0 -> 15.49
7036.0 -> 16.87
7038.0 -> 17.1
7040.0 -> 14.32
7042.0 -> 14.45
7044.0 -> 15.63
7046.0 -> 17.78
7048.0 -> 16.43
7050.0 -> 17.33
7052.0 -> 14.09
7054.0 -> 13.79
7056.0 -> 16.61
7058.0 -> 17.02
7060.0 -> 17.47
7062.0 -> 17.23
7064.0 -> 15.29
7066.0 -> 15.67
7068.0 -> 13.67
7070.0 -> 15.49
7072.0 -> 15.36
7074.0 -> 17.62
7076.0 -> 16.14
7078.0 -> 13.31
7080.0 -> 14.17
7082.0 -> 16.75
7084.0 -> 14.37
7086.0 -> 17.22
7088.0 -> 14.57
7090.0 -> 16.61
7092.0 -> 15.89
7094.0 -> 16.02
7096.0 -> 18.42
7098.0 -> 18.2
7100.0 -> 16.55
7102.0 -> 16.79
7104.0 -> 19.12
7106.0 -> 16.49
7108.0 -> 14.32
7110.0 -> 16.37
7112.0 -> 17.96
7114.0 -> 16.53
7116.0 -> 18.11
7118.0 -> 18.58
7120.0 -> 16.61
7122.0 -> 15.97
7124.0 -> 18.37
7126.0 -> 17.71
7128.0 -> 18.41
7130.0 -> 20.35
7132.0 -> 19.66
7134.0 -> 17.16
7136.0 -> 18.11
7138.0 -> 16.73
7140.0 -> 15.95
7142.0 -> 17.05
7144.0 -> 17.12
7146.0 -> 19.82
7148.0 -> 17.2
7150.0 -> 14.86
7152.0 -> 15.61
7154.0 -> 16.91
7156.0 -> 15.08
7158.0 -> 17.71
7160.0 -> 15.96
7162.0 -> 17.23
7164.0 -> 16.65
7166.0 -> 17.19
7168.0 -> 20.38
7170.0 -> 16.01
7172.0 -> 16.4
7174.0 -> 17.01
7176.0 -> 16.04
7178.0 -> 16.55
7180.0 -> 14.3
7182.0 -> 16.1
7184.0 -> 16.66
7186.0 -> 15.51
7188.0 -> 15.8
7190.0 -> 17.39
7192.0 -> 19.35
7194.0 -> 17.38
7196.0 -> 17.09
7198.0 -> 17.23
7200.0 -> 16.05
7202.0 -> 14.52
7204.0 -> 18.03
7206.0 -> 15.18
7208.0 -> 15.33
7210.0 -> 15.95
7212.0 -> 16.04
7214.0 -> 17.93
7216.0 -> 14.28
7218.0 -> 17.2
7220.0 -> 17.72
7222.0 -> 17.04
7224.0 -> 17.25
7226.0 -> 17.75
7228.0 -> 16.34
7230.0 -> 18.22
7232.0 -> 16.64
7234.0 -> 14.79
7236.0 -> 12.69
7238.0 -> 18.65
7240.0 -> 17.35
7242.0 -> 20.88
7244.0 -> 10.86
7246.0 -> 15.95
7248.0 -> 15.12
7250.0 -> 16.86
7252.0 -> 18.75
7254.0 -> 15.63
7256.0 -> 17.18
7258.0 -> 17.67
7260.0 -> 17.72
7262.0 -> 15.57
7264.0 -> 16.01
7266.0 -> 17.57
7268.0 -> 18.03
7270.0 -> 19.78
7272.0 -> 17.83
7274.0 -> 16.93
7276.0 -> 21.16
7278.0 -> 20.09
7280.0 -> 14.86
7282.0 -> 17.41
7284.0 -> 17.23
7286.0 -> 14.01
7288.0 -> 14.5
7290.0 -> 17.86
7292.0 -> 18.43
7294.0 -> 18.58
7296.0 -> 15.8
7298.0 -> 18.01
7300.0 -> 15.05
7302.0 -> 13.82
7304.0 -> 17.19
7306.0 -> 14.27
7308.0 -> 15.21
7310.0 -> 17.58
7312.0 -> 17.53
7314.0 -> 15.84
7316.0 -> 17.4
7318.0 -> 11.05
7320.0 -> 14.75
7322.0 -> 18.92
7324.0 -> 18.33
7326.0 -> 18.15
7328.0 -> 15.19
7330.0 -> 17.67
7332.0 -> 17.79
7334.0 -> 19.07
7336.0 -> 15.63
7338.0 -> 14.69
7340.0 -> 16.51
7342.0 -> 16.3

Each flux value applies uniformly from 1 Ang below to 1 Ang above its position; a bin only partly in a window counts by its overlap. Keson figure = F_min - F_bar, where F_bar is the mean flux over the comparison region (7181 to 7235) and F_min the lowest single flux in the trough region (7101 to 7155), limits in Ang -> -2.3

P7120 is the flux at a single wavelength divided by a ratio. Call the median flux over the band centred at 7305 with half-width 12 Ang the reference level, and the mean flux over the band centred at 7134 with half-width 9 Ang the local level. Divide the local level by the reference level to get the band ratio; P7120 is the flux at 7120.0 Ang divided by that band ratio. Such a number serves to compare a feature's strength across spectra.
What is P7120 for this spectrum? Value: 15.3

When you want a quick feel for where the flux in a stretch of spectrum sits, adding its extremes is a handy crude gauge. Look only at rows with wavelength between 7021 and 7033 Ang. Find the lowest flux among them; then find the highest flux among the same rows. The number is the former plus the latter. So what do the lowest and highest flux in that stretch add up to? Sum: 31.8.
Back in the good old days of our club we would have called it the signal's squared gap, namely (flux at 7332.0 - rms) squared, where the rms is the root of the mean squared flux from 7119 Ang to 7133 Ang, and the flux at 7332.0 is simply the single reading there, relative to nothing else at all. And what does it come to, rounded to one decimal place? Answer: 0.2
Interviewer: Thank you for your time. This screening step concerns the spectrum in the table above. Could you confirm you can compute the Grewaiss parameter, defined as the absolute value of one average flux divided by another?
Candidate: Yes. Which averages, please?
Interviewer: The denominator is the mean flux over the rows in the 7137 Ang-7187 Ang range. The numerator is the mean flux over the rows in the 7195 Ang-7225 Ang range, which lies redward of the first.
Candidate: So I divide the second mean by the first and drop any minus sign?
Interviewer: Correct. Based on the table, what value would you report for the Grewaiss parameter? 0.99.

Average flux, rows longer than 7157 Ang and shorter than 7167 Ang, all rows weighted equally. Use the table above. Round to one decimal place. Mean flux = 16.9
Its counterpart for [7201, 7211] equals 15.8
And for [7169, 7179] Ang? 16.4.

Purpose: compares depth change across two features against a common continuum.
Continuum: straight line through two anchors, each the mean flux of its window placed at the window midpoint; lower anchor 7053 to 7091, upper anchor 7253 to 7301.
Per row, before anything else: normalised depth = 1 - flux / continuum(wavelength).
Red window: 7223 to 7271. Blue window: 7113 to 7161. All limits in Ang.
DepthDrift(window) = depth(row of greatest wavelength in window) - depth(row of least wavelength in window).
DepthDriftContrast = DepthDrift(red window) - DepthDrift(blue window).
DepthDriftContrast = -0.18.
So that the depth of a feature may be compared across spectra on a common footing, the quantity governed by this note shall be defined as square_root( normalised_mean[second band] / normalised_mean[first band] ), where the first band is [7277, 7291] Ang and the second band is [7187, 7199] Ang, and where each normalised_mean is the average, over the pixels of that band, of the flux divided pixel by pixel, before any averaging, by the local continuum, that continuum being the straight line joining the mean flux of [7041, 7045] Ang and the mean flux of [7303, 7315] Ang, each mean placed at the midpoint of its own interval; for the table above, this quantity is 1.04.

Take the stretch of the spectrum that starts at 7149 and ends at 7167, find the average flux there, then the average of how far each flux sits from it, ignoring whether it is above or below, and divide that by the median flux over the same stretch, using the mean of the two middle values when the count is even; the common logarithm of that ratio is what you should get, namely -1.28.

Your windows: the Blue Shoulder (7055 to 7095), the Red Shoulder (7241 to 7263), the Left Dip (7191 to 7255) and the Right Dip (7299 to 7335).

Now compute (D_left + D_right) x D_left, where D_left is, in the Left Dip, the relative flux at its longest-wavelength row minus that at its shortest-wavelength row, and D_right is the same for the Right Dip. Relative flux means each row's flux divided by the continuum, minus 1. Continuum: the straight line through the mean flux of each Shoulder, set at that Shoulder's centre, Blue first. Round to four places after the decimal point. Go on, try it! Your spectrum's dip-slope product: 0.0031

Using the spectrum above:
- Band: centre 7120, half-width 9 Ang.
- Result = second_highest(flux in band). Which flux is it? 18.41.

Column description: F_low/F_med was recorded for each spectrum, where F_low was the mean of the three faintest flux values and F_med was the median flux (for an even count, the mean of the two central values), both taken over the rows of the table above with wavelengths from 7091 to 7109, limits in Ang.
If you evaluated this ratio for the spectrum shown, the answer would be 0.931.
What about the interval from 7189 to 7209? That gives 0.875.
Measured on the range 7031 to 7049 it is 0.900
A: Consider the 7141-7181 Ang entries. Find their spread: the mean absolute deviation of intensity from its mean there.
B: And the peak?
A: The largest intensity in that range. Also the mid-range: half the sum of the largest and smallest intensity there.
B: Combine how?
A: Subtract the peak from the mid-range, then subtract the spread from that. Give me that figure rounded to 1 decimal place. -4.0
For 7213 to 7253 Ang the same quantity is -6.6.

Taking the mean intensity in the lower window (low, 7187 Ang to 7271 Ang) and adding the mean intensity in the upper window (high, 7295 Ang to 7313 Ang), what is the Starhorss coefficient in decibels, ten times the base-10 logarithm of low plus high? 15.2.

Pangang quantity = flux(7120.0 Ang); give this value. 16.61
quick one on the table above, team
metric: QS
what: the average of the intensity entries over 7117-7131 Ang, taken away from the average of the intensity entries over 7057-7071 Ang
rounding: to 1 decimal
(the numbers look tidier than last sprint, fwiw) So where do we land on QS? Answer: -2.0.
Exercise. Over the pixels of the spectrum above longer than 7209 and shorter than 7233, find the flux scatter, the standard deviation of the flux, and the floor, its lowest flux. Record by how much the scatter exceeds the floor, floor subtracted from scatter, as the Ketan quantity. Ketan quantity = -13.2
